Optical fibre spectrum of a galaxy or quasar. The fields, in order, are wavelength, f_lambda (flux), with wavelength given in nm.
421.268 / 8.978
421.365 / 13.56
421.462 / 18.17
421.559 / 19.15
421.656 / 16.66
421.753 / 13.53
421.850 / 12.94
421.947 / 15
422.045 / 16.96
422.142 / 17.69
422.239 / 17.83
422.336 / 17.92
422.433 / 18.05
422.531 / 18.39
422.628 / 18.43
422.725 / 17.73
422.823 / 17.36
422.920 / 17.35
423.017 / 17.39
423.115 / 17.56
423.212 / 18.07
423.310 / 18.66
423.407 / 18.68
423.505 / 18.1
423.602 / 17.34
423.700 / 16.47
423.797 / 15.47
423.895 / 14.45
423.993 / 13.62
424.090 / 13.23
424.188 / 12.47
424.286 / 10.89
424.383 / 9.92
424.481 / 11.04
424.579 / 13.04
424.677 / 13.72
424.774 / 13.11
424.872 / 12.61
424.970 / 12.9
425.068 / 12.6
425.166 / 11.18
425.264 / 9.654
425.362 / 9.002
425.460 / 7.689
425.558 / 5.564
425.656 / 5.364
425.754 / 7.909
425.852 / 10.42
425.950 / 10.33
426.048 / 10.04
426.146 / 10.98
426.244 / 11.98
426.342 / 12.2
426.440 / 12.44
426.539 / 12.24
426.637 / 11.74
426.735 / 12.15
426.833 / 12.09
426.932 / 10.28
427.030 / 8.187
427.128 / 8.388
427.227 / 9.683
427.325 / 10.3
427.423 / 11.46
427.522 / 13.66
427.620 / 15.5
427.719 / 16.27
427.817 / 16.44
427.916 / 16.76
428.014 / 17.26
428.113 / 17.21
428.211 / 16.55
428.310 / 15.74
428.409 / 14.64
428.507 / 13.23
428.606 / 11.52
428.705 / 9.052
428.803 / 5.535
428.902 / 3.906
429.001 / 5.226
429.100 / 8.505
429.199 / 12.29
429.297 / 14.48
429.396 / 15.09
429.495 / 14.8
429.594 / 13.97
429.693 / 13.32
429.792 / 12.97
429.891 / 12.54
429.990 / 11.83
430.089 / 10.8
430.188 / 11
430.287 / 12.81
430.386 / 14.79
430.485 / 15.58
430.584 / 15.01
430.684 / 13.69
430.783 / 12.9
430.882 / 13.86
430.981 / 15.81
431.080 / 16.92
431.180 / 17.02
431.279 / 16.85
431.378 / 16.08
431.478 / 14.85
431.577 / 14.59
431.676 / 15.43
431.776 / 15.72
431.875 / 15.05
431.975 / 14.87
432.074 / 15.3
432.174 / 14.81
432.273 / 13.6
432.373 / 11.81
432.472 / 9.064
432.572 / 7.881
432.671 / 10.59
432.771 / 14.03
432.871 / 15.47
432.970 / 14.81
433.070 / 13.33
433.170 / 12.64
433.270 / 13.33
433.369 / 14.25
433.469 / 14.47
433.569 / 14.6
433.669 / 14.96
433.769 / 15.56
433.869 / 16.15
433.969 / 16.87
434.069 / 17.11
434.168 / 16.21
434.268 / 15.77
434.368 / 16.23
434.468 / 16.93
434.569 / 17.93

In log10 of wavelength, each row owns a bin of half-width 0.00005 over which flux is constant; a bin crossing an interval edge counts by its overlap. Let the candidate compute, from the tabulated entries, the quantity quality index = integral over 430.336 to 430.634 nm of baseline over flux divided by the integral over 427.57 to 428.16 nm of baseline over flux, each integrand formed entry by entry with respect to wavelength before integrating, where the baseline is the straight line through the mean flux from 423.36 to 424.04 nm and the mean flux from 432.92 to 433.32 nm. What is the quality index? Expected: 0.52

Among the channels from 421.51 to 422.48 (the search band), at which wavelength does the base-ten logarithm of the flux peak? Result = 421.559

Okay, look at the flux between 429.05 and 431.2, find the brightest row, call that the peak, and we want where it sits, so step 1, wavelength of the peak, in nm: 431.180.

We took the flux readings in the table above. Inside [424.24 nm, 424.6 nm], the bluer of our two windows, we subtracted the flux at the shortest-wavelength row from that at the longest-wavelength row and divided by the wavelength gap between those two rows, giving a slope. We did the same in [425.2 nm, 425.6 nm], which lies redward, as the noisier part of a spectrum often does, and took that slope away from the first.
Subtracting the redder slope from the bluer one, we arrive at 21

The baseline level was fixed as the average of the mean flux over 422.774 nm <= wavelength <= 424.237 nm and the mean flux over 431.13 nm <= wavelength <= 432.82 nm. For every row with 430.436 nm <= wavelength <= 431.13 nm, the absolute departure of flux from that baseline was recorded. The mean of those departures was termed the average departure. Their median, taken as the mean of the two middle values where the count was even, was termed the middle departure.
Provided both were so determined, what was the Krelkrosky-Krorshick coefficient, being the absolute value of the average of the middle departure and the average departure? 1.2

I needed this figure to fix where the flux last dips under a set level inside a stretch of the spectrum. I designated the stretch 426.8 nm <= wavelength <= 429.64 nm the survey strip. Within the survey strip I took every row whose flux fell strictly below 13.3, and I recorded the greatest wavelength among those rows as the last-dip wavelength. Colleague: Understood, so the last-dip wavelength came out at 429.199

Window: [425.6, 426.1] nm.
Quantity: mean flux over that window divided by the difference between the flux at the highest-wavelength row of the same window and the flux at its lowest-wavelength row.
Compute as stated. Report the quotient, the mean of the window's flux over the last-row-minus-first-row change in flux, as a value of 1.9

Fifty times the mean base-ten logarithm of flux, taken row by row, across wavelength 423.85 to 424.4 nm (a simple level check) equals 55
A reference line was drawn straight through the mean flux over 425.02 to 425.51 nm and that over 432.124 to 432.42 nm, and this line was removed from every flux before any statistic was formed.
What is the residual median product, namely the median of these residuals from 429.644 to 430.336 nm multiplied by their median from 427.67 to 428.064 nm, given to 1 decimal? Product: 1.5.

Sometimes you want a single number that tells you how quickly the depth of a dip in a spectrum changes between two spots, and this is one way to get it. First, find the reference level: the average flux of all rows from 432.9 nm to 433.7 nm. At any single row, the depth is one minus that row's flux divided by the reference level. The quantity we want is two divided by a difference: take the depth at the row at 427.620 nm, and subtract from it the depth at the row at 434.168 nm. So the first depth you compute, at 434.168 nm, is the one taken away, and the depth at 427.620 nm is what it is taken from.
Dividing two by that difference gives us 40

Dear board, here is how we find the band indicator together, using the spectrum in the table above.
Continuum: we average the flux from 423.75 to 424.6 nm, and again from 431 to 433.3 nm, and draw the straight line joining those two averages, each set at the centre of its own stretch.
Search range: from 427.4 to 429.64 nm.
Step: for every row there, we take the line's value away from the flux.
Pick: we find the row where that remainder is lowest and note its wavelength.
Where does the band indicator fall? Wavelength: 428.902 nm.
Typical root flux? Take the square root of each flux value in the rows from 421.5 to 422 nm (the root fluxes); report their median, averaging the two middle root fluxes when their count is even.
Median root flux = 3.87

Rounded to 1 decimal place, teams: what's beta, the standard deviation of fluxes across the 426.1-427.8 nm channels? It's 2.1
